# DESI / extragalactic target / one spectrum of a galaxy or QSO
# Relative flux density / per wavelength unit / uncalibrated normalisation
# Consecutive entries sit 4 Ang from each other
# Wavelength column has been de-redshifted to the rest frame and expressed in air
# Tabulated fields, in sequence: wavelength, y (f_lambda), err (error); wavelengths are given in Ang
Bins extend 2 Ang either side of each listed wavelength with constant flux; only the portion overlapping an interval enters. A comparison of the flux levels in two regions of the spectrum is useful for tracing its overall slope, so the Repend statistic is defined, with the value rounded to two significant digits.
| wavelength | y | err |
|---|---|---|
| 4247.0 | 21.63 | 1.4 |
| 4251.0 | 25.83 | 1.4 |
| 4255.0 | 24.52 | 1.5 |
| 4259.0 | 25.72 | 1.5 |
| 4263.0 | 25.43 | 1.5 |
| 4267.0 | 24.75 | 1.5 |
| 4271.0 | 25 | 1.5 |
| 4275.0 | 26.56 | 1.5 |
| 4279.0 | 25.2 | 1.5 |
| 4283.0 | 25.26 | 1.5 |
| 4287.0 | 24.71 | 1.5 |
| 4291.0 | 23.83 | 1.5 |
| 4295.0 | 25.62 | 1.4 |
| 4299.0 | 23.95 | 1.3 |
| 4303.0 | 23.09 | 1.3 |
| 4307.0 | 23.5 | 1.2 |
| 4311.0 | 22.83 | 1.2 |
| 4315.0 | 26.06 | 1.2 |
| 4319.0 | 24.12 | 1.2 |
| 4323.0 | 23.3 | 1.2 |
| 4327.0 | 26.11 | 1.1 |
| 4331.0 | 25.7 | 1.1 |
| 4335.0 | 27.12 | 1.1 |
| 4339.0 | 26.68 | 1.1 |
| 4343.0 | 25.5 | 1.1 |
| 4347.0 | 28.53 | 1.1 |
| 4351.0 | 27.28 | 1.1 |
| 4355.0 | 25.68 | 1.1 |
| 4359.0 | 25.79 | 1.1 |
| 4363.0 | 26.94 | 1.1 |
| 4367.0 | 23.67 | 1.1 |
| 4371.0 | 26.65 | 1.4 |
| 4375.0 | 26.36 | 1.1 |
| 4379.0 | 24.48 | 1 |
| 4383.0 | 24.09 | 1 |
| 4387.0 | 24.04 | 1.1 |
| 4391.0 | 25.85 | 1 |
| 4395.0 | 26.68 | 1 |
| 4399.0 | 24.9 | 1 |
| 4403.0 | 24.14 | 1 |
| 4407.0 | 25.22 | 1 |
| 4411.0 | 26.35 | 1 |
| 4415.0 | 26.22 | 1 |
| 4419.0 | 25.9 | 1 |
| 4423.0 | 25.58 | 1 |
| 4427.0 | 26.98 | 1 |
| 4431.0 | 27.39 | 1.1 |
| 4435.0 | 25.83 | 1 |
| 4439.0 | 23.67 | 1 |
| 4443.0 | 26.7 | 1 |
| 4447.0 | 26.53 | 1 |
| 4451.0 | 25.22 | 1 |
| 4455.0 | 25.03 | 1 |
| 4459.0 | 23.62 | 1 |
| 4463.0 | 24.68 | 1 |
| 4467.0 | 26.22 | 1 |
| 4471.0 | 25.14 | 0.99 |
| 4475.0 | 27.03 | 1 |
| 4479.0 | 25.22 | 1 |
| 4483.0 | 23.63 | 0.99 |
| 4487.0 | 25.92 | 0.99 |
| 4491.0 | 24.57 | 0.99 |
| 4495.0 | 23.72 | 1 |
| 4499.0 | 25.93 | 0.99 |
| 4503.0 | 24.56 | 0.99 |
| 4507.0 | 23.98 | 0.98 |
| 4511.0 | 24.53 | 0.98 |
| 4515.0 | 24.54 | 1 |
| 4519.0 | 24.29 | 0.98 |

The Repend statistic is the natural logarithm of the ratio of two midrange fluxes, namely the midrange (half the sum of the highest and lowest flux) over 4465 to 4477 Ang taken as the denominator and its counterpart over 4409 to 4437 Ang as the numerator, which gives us 0.015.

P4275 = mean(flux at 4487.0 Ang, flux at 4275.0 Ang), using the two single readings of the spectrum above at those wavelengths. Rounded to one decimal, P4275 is 26.2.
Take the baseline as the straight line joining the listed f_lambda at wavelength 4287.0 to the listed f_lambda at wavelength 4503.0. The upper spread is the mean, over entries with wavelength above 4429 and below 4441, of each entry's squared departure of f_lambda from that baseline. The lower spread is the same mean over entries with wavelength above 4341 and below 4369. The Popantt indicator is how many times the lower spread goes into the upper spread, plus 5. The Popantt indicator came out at 5.76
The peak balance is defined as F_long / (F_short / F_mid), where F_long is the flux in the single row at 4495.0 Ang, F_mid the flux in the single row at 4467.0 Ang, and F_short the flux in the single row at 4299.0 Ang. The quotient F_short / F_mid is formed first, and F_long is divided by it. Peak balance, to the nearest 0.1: 26.0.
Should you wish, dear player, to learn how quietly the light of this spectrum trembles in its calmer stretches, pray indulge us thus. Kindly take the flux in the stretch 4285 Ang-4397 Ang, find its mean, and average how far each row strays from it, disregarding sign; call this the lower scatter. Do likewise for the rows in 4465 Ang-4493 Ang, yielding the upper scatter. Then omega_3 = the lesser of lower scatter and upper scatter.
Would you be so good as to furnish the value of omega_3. 0.86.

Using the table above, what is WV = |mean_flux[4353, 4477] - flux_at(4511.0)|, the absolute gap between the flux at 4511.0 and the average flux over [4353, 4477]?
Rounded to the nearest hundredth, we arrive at 1.04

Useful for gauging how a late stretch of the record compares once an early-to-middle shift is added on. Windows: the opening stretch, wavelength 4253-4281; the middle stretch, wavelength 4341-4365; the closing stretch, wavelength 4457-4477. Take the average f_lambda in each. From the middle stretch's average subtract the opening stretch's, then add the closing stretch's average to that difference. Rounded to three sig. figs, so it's 26.6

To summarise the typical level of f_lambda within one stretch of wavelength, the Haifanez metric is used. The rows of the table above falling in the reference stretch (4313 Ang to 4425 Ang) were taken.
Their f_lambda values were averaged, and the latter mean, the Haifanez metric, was 25.7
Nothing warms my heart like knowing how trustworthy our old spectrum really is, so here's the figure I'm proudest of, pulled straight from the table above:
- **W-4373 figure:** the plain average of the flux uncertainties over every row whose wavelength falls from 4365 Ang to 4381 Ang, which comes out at 1.15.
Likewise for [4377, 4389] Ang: 1.03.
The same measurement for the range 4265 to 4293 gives 1.50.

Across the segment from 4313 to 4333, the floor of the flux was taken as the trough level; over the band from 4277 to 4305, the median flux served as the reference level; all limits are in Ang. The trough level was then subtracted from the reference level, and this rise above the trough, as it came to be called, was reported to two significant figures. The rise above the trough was 1.4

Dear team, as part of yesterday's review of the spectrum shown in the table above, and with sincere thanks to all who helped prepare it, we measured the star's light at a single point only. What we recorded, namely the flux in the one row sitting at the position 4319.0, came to 24.12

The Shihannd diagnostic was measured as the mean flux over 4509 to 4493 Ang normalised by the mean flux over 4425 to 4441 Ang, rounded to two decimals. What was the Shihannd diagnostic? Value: 0.95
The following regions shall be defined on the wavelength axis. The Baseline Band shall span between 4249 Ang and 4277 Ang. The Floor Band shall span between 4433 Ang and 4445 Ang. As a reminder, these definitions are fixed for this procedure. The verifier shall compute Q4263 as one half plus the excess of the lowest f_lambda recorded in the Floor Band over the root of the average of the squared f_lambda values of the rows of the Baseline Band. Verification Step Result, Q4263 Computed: -1.2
